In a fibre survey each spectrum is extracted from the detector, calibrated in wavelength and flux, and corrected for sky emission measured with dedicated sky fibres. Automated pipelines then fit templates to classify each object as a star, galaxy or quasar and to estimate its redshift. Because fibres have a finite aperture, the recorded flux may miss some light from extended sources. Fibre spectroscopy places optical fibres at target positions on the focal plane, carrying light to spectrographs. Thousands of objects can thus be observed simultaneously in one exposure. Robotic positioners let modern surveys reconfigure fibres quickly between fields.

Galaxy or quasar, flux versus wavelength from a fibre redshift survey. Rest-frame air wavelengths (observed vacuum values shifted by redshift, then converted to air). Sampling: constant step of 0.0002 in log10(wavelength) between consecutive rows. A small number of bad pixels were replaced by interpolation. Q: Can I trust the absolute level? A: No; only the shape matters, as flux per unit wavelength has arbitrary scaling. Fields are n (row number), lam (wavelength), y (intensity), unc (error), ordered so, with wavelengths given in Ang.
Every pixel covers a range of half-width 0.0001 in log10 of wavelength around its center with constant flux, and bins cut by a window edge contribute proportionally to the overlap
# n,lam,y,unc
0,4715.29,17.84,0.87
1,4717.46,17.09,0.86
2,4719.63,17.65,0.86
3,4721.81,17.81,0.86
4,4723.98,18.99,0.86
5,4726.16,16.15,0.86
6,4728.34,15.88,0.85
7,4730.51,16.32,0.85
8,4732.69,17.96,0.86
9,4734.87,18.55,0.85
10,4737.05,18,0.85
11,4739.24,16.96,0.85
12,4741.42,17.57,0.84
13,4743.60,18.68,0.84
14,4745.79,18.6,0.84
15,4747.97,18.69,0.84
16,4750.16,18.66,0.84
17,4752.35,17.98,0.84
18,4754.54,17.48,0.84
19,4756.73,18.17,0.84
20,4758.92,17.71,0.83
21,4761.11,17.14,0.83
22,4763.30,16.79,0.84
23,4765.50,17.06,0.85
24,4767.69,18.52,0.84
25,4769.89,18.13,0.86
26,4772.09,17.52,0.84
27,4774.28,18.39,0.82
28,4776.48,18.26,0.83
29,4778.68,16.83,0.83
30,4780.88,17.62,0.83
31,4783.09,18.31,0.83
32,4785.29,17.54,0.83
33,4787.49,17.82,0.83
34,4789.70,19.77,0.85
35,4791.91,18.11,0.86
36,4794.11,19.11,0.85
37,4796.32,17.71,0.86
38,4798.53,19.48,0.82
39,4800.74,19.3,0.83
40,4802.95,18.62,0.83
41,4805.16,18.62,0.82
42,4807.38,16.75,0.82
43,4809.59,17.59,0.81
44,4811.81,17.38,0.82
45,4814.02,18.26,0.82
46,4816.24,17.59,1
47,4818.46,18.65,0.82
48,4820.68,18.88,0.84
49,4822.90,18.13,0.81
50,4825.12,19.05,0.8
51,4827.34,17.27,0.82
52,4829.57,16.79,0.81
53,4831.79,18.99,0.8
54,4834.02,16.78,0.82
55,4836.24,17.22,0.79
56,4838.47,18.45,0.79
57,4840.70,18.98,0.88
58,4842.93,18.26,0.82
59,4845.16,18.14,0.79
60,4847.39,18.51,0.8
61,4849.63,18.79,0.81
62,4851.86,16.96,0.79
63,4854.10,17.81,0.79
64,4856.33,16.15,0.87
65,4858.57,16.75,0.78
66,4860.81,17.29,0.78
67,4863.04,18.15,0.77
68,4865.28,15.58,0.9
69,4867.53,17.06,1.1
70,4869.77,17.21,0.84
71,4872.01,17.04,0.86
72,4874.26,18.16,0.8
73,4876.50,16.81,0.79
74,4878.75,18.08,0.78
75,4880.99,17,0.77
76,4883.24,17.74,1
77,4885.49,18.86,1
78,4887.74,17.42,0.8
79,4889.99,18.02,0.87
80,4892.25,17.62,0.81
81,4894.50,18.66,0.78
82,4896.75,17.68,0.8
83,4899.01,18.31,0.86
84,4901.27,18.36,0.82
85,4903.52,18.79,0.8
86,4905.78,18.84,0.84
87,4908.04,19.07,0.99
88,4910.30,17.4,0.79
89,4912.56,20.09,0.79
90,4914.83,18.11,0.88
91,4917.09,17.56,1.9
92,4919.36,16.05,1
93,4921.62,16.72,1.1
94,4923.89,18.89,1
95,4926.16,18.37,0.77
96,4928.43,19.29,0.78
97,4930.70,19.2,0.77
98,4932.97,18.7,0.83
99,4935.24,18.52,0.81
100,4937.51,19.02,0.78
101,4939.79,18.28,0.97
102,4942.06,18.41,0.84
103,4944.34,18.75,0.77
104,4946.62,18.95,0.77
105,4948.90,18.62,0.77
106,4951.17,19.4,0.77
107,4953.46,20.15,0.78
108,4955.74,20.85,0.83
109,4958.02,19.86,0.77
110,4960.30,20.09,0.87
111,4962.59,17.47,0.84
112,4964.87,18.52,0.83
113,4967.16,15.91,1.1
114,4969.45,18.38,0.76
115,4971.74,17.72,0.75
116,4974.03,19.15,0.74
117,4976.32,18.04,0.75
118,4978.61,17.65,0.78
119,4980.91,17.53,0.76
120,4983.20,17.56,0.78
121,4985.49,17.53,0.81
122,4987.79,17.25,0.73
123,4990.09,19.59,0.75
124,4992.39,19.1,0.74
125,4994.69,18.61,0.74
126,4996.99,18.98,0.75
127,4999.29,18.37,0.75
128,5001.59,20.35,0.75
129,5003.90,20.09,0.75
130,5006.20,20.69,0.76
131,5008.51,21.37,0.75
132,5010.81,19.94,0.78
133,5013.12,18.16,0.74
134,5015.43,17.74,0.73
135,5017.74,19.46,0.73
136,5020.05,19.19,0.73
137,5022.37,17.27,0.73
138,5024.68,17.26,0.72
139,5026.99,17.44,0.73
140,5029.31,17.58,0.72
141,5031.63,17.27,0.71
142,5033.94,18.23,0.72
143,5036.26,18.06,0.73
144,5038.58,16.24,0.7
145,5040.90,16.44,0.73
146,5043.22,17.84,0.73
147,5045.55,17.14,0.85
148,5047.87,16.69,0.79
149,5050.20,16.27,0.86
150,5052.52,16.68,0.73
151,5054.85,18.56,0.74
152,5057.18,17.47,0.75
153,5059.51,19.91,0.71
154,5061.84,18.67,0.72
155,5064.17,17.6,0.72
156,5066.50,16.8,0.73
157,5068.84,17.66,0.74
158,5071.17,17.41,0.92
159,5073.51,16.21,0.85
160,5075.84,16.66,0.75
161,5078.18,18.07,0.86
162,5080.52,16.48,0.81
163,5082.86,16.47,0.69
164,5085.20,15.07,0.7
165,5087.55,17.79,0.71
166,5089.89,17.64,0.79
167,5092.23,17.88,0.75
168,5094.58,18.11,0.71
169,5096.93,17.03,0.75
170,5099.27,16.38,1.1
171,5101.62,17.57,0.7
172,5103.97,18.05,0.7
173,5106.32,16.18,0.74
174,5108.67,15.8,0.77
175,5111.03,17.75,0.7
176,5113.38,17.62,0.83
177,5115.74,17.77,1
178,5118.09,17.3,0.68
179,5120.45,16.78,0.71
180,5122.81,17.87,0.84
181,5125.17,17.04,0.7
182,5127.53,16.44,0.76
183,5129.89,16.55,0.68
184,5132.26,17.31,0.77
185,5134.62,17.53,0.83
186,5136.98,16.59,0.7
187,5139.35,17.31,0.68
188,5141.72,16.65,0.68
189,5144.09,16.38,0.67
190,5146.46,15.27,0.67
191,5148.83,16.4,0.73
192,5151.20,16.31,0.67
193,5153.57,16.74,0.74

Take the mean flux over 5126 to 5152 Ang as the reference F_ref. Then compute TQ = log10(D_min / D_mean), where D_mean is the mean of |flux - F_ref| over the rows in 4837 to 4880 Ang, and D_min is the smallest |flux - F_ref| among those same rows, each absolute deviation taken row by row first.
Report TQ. -0.9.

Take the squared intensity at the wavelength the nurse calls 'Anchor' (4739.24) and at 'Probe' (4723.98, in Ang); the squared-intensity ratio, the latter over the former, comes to 1.25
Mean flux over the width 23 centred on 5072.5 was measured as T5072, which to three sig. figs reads 17.2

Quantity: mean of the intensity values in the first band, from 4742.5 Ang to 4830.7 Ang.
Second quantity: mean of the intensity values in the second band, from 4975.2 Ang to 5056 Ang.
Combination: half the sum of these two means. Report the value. 18.1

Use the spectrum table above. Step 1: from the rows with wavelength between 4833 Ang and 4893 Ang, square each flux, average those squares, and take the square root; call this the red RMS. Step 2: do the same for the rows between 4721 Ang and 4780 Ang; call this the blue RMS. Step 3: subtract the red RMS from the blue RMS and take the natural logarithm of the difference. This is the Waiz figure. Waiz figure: -1.9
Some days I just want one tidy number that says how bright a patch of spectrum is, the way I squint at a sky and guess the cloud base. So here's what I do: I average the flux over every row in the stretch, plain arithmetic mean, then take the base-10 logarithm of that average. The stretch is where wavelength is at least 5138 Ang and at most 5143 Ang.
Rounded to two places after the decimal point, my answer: 1.23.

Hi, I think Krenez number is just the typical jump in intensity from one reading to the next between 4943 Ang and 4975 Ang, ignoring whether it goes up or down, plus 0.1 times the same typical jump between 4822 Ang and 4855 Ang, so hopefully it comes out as 1.24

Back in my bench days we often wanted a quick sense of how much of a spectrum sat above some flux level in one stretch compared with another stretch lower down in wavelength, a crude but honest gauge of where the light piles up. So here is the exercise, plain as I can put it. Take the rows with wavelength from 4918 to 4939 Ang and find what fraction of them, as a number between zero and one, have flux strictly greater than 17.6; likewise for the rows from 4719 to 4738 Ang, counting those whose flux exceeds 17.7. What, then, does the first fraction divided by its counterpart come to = 1.40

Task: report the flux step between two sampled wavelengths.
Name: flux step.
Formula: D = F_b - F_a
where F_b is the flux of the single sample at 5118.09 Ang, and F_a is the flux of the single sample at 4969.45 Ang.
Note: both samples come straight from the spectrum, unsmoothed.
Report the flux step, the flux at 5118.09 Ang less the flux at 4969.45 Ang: -1.1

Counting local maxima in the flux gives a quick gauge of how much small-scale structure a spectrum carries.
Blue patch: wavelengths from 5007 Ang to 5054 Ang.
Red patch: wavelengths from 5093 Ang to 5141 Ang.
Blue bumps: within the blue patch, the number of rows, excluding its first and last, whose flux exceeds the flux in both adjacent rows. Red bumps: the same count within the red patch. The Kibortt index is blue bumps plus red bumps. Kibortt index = 9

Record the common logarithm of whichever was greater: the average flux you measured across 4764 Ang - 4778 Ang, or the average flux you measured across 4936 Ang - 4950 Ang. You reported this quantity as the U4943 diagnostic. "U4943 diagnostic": 1.271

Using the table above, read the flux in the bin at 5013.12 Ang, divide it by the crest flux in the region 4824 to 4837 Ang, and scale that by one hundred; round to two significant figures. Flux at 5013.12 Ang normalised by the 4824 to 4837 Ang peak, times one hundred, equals 95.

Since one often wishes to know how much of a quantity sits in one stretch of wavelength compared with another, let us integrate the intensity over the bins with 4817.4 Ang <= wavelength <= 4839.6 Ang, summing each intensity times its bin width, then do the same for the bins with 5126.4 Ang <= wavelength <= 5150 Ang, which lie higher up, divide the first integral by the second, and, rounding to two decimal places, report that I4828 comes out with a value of 1.02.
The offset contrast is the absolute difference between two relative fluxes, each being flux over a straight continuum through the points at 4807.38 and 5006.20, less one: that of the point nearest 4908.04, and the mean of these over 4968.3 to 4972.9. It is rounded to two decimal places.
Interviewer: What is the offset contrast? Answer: 0.11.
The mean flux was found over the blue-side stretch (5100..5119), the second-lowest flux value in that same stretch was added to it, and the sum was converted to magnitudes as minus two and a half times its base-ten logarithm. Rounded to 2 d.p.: -3.81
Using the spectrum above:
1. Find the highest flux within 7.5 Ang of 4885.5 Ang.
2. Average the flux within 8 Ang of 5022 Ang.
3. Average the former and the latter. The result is 18.4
